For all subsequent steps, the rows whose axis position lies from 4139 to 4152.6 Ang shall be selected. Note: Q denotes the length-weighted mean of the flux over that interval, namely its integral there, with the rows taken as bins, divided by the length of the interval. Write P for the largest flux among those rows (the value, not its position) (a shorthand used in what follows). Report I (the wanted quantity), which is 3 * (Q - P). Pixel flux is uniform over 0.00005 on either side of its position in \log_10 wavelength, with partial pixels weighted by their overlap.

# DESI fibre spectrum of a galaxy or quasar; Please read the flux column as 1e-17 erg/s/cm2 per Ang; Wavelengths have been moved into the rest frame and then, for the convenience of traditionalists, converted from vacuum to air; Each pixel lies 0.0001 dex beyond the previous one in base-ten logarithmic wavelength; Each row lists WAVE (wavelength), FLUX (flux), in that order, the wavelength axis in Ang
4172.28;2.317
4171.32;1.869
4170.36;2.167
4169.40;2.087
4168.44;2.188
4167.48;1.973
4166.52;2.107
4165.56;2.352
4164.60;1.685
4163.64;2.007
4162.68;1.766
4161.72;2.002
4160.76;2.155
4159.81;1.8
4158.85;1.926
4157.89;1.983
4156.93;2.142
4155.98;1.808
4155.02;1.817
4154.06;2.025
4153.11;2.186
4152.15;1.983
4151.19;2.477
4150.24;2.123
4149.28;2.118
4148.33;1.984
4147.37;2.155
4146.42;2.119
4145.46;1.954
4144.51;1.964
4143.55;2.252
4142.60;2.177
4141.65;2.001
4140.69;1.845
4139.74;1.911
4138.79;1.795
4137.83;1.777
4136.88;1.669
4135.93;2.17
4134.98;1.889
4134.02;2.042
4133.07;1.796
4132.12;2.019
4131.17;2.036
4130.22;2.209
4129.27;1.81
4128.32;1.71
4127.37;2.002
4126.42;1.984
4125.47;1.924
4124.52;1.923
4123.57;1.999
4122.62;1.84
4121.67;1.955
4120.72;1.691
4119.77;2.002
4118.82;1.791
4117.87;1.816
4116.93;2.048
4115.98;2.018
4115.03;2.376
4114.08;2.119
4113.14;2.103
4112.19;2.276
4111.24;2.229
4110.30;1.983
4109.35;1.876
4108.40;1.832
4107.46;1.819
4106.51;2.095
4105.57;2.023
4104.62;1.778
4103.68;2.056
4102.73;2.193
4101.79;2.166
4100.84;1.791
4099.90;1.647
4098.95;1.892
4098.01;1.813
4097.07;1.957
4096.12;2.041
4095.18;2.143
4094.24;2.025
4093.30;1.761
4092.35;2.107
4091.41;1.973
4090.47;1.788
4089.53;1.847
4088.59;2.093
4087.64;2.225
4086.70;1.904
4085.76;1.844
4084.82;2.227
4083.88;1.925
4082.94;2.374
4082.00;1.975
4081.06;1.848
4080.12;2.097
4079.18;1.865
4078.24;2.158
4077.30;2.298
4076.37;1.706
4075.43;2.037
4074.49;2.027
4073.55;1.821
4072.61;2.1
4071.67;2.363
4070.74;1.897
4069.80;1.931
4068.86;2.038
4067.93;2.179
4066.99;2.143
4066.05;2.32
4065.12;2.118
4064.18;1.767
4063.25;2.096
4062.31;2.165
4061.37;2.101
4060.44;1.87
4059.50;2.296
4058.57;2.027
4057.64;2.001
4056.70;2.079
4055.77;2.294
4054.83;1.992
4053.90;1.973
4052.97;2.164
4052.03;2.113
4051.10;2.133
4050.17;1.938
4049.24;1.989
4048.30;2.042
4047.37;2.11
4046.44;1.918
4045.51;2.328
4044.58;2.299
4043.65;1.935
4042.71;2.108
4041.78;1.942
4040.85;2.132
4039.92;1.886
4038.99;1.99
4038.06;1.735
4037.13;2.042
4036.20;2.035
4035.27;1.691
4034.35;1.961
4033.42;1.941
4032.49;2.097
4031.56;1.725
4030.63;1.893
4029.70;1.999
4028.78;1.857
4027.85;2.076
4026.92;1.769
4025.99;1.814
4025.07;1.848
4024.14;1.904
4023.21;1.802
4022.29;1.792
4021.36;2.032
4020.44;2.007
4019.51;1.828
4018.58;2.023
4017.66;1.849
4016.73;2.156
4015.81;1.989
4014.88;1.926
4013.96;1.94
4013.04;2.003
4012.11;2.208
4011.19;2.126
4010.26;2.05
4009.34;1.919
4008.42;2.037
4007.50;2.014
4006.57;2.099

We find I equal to -1.22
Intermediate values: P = 2.477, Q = 2.07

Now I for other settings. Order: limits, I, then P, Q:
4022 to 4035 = -0.62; 2.097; 1.89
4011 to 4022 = -0.62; 2.208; 2.00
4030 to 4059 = -0.93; 2.328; 2.02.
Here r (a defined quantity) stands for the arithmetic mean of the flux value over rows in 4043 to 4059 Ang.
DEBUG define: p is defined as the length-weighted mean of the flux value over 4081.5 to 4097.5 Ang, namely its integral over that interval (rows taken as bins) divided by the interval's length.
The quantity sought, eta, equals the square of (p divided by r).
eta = 0.94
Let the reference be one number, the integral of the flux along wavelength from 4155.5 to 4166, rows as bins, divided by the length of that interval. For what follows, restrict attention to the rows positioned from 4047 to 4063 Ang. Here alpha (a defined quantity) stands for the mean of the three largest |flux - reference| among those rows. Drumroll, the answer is 0.29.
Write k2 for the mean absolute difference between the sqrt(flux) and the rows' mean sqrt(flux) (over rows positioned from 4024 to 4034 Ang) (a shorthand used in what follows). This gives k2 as 0.033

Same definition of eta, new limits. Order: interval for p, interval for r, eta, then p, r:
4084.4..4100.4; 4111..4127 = 0.95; 1.96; 2.01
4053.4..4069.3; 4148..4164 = 1.07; 2.09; 2.02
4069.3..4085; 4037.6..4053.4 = 0.99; 2.03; 2.04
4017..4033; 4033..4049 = 0.90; 1.90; 2.01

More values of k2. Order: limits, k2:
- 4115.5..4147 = 0.043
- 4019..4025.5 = 0.029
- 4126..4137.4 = 0.051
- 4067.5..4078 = 0.051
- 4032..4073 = 0.042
